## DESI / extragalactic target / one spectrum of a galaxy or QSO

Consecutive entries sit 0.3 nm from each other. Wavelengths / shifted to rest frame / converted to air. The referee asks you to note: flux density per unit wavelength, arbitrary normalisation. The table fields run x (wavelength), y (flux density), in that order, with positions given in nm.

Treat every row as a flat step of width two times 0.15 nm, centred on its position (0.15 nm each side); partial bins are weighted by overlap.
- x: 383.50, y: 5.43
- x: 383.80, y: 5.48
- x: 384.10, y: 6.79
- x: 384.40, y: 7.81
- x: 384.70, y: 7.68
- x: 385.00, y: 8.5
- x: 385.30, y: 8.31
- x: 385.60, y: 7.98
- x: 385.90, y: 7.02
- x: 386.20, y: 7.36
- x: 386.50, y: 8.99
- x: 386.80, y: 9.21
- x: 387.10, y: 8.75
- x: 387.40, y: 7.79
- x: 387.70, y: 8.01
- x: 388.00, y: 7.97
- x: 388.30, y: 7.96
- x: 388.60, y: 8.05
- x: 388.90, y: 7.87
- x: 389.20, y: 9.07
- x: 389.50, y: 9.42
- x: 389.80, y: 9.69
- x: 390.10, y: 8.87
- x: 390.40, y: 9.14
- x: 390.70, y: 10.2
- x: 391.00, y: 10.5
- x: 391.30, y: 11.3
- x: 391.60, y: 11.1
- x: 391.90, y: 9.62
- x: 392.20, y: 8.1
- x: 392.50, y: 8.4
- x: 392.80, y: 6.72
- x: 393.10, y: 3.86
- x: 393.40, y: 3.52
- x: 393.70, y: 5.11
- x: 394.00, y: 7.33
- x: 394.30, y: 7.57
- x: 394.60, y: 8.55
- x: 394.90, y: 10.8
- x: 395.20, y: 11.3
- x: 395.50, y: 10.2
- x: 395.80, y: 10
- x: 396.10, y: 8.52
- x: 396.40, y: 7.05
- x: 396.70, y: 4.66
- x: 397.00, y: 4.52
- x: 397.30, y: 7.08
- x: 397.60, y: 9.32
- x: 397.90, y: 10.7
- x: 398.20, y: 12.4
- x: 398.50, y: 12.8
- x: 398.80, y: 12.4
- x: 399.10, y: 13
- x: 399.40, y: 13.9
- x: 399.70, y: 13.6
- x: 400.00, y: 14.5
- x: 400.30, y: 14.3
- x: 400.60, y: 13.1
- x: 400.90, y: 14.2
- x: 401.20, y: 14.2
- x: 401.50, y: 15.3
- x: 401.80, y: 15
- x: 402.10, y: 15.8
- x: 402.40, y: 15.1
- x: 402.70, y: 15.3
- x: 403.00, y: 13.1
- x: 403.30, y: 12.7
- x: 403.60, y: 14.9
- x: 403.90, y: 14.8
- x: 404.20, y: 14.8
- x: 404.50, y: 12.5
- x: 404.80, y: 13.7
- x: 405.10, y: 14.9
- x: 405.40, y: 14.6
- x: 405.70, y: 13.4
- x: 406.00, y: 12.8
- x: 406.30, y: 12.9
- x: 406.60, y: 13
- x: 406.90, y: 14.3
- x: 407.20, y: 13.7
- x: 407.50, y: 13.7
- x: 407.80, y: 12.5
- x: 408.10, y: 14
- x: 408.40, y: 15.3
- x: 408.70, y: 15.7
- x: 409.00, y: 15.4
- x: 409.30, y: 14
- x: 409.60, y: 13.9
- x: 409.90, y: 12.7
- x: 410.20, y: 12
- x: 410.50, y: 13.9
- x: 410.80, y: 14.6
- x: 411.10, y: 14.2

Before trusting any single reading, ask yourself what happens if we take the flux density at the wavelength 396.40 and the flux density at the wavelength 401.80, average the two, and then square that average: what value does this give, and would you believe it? 122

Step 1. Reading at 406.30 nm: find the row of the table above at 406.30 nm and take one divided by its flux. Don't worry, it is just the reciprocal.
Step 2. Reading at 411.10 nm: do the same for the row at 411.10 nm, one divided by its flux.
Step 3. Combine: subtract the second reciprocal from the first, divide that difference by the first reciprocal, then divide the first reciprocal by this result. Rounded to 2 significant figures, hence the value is 0.85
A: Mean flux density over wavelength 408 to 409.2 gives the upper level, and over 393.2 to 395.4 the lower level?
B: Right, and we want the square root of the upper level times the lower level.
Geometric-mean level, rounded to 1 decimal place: 10.8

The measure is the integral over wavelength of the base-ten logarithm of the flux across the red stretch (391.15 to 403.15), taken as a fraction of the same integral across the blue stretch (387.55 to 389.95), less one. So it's 4.4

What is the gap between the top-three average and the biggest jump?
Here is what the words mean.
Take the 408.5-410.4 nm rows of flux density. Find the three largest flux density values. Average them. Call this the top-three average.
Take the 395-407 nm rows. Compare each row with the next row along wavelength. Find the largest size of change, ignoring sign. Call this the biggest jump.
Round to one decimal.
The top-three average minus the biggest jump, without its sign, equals 12.5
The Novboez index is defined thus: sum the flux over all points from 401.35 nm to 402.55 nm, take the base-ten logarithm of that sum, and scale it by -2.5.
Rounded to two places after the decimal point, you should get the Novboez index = -4.47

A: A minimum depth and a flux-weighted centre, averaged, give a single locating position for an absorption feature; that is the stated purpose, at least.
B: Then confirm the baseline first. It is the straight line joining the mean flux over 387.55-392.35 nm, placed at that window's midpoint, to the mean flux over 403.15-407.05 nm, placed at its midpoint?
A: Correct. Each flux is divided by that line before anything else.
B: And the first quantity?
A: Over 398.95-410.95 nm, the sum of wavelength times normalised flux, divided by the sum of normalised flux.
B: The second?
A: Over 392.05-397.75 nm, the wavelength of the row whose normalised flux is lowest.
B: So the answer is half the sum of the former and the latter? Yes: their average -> 399.03 nm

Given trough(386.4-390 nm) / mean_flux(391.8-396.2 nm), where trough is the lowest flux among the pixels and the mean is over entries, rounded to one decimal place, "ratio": 1.0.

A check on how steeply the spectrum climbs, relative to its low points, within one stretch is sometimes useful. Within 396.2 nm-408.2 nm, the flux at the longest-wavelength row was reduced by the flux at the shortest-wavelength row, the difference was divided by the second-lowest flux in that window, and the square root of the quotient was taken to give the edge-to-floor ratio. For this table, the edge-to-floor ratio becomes 1.2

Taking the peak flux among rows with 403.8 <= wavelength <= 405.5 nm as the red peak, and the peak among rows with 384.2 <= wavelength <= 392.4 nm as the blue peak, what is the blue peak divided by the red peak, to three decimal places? 0.758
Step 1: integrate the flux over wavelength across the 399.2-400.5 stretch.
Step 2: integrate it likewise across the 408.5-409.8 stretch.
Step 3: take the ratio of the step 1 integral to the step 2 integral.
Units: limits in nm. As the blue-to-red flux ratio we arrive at 0.95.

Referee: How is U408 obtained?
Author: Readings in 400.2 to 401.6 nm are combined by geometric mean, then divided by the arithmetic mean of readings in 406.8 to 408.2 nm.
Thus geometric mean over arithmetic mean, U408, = 1.0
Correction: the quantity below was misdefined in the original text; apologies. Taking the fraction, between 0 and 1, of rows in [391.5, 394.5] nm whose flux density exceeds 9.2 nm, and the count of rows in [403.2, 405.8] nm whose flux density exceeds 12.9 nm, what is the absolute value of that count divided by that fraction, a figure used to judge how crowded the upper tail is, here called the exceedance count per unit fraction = 35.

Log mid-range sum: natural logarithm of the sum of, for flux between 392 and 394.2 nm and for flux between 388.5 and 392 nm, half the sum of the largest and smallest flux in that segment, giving 2.74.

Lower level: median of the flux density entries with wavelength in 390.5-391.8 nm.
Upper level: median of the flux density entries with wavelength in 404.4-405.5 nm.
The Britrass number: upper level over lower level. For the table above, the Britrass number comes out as 1.31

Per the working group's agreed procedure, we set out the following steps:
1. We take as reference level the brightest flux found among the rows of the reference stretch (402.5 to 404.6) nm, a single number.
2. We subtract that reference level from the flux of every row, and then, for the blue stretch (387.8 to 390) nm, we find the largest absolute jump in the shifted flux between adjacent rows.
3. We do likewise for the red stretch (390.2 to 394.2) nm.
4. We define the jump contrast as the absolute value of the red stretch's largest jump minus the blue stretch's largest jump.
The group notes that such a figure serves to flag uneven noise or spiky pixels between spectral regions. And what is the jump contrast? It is 1.7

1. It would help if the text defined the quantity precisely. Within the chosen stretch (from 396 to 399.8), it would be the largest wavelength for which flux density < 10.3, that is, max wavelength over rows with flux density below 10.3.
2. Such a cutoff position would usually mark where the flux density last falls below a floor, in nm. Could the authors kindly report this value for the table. 397.60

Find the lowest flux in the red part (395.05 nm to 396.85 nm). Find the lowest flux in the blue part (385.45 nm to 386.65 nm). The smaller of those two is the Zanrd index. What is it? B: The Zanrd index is 4.66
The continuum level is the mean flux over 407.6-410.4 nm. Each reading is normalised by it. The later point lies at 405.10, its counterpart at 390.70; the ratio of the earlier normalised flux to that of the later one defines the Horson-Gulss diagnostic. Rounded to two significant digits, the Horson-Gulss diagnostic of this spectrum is 0.68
